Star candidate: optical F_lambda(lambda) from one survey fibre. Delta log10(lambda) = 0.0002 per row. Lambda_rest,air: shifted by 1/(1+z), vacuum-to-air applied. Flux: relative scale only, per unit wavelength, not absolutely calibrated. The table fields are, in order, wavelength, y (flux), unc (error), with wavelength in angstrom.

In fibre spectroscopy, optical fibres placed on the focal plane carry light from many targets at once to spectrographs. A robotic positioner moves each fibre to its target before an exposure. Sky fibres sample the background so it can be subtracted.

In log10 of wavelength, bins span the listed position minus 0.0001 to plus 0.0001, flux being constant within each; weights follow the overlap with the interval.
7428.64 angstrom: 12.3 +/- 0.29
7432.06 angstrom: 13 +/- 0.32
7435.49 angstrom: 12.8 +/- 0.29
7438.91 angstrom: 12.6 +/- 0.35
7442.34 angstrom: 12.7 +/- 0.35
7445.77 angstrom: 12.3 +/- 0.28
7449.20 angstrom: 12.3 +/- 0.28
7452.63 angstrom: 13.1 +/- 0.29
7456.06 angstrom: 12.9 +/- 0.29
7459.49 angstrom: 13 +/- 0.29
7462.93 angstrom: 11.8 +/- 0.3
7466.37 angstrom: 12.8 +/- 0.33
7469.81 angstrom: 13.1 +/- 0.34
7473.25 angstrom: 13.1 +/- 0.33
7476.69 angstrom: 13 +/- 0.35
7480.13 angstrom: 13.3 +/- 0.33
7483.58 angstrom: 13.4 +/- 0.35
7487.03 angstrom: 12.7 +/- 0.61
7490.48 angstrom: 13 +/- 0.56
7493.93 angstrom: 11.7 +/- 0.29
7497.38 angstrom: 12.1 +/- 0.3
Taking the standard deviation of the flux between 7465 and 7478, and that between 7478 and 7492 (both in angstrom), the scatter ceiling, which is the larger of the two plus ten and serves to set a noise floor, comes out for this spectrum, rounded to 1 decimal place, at 10.3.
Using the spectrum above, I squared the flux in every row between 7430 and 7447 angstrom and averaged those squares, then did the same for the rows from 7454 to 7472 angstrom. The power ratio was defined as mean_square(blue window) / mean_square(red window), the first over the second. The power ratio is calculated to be 0.99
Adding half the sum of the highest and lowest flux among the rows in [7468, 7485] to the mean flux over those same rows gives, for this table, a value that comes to 26.4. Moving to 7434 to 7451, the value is 25.1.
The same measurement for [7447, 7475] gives 25.2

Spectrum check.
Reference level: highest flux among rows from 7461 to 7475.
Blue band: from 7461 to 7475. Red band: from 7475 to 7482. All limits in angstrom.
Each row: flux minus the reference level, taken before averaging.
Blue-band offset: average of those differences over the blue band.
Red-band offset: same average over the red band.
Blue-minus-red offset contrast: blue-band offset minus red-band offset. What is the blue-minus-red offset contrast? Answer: -0.450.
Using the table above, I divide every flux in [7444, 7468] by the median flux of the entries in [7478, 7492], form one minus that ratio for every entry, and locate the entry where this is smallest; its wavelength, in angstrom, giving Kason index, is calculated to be 7452.63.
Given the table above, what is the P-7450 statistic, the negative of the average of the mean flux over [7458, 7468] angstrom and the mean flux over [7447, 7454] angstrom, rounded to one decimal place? -12.6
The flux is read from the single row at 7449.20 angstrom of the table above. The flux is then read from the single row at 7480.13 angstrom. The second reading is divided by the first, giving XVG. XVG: 1.08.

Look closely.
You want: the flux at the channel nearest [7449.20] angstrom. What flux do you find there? 12.3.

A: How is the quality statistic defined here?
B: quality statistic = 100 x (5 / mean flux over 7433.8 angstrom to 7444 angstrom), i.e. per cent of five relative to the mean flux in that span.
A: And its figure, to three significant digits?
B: 39.4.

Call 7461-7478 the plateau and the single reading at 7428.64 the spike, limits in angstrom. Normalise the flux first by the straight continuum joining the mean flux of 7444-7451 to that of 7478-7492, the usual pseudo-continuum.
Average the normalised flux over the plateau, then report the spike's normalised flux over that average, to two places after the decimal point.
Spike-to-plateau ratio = 1.03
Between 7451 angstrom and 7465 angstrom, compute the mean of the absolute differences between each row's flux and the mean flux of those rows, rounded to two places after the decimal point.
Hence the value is 0.45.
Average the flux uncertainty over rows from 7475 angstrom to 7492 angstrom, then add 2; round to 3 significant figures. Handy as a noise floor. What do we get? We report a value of 2.44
